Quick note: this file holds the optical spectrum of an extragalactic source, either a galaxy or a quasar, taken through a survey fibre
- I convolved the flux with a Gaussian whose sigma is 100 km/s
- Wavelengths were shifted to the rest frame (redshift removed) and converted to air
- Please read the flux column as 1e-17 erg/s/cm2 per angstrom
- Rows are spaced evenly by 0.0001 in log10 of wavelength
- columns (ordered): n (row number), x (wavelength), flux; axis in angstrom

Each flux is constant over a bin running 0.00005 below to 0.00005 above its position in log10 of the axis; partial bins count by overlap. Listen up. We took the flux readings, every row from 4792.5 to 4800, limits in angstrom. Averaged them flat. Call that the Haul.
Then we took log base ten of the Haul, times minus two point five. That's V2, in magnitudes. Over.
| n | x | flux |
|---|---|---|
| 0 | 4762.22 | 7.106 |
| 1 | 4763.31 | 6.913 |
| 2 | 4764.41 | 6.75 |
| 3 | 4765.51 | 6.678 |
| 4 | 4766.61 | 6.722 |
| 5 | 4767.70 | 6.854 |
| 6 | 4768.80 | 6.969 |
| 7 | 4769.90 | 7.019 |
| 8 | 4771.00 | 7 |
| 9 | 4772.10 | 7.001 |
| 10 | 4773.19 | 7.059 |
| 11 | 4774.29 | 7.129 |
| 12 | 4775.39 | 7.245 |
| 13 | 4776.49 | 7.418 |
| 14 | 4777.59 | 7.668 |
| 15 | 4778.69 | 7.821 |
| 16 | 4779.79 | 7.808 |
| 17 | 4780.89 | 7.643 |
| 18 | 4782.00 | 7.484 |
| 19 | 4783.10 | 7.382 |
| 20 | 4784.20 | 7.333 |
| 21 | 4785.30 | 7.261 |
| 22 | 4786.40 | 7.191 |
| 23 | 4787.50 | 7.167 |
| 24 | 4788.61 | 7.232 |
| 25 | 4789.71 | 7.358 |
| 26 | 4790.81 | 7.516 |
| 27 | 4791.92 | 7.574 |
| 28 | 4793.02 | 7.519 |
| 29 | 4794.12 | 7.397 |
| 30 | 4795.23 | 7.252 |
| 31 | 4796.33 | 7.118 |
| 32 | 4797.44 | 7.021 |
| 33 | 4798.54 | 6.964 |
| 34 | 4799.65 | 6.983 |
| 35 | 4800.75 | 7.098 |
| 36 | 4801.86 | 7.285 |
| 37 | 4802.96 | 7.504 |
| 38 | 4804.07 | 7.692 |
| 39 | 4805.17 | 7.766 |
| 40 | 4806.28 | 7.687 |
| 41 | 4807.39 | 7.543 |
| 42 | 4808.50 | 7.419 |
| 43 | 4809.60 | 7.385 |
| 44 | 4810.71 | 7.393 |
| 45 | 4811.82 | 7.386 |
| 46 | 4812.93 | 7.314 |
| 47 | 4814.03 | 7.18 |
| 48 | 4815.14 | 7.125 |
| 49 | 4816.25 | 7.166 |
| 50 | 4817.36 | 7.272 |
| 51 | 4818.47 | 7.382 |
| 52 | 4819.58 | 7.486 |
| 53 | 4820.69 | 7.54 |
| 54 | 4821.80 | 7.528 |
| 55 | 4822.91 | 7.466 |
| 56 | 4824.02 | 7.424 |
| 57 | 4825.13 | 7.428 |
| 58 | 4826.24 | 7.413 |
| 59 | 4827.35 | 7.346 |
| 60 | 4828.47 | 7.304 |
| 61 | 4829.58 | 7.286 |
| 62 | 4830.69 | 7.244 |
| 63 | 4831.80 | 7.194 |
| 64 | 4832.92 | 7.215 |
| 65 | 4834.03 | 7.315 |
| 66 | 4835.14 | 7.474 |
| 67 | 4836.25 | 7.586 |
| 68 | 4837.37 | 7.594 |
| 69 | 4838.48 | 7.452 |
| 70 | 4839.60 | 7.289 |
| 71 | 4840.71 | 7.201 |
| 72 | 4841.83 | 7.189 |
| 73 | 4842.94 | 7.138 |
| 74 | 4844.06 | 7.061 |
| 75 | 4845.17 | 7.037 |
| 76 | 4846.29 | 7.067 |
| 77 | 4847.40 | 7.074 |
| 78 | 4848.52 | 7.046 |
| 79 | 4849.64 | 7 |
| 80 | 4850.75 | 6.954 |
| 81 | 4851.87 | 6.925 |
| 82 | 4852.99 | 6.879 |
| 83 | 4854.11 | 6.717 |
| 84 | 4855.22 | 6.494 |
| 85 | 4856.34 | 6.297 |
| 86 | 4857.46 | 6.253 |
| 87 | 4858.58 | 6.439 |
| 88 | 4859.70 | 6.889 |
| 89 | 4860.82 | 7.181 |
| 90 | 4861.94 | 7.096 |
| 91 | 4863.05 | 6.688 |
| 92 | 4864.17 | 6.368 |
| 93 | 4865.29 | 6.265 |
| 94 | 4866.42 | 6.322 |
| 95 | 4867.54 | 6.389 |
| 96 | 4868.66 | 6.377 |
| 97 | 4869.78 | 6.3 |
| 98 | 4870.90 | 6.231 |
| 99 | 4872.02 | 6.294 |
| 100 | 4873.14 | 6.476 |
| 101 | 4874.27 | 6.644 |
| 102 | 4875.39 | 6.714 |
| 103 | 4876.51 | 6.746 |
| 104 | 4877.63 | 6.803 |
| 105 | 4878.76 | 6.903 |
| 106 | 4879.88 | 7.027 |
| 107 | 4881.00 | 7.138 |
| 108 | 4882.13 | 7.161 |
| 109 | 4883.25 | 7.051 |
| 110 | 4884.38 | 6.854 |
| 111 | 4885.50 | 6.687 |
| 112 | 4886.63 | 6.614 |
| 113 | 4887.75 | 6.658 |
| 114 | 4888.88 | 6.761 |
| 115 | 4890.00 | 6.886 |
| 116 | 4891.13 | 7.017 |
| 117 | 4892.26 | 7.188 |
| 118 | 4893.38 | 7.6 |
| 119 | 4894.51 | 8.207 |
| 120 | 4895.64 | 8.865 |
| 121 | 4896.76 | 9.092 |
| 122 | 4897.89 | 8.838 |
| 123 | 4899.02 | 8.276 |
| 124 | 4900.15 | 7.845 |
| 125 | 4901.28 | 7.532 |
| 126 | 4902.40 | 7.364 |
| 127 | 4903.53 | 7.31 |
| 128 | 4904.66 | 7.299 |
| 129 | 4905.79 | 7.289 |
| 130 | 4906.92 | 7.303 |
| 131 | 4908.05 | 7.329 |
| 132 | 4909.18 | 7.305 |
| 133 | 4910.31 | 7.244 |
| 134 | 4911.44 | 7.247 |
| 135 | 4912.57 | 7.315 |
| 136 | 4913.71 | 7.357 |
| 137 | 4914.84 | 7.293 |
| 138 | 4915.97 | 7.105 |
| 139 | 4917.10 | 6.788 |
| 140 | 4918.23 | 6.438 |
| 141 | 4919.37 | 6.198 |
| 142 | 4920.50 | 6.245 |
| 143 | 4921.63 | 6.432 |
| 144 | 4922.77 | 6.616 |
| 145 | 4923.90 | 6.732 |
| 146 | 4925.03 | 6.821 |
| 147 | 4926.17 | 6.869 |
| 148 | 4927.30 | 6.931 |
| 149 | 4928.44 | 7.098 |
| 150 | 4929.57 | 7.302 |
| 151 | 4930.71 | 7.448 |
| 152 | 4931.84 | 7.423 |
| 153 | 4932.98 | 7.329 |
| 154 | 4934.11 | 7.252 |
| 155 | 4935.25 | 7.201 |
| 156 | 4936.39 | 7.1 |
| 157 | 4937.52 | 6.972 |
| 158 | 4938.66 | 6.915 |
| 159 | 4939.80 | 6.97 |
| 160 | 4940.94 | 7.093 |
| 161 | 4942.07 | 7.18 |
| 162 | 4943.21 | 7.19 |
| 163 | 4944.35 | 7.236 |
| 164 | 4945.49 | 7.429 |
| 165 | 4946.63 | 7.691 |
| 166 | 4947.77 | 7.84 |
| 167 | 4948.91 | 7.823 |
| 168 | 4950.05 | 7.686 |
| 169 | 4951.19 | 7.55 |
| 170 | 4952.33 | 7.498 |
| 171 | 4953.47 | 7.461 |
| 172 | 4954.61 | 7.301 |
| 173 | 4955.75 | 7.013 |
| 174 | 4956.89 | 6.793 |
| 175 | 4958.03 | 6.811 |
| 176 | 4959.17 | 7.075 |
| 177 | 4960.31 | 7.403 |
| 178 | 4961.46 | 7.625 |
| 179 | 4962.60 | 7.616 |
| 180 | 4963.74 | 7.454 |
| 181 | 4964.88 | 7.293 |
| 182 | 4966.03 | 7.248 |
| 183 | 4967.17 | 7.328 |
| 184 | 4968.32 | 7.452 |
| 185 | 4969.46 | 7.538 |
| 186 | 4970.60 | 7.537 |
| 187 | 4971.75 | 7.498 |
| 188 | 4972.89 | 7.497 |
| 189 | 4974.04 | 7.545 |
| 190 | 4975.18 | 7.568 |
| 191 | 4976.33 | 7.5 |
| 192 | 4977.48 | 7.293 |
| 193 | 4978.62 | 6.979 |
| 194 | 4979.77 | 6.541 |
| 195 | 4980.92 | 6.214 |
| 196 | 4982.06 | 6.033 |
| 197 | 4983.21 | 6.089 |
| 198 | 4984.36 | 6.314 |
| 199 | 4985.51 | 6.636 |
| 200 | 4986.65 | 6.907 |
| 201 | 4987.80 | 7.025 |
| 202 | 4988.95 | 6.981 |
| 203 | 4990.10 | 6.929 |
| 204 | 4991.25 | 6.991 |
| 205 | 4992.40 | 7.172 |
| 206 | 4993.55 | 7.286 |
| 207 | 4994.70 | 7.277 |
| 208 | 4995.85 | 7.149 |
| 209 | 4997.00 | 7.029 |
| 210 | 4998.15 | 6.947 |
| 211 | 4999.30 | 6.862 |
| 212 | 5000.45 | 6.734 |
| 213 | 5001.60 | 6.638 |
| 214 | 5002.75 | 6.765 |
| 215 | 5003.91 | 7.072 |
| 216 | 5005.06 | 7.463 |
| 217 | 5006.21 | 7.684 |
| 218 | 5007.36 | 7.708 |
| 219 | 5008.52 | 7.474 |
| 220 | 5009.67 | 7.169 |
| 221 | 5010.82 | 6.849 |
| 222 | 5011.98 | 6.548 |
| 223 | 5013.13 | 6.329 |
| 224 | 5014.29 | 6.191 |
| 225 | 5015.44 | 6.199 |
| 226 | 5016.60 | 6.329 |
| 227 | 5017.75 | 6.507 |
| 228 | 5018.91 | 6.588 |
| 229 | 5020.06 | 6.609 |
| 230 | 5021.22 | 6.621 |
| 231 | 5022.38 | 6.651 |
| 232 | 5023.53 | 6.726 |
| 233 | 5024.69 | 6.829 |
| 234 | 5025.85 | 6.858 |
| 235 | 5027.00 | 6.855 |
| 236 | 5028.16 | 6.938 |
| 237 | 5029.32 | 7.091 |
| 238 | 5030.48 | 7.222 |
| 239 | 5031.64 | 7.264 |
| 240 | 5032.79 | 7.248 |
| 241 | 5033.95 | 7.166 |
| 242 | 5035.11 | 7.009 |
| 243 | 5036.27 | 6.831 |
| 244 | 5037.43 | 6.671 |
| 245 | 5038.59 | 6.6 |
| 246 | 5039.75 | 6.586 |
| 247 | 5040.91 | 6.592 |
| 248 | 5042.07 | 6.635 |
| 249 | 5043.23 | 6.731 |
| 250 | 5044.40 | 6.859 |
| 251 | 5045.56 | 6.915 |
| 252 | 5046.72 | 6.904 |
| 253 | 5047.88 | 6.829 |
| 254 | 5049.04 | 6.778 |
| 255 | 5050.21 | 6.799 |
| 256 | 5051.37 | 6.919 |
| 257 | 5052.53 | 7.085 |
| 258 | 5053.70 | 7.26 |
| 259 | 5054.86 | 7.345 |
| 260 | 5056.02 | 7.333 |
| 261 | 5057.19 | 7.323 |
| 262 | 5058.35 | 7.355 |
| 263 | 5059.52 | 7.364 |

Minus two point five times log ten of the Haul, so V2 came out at -2.14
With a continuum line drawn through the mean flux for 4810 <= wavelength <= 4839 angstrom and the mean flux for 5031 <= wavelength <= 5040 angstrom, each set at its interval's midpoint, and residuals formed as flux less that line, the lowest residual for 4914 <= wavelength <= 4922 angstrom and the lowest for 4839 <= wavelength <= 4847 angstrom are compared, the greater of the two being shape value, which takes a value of -0.29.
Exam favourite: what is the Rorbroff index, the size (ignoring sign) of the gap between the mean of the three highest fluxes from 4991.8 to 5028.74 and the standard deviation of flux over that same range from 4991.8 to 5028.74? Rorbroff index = 7.23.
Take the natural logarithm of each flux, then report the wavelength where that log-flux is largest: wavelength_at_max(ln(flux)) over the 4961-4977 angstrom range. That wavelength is 4961.46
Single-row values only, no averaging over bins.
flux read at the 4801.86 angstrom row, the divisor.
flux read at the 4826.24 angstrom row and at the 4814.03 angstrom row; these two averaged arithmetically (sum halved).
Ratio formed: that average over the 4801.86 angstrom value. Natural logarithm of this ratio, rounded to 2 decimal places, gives 0.00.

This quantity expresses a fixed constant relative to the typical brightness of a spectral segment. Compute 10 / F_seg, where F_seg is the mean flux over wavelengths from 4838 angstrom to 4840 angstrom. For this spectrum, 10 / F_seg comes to 1.36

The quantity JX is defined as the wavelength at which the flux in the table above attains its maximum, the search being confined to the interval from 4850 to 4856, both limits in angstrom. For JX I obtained 4850.75 angstrom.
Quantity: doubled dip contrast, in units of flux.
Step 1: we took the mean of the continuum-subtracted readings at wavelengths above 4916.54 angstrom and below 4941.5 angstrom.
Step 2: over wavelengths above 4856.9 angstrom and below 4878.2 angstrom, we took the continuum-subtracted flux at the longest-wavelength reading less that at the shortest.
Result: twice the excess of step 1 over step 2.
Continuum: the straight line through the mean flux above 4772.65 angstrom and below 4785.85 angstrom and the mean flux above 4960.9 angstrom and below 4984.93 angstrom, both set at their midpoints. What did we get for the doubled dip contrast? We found -1.8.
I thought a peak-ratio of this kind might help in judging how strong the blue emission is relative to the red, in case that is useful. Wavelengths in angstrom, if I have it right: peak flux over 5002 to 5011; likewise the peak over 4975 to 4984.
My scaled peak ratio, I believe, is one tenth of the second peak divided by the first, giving 0.098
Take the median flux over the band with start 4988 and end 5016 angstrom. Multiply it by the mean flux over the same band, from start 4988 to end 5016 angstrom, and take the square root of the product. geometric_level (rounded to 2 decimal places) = 6.98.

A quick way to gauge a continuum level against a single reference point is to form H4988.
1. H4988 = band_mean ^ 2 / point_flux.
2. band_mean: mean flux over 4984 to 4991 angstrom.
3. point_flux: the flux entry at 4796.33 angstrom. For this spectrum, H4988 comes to 6.5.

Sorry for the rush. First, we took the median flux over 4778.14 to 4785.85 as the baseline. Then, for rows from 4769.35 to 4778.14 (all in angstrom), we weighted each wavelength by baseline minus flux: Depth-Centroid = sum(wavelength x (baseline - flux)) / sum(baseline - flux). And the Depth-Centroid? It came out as 4772.0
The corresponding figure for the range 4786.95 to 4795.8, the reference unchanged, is 4790.1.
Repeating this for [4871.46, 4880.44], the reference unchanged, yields 4875.3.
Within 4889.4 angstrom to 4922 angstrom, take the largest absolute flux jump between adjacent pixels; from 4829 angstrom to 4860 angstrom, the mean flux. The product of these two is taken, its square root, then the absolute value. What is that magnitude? 2.2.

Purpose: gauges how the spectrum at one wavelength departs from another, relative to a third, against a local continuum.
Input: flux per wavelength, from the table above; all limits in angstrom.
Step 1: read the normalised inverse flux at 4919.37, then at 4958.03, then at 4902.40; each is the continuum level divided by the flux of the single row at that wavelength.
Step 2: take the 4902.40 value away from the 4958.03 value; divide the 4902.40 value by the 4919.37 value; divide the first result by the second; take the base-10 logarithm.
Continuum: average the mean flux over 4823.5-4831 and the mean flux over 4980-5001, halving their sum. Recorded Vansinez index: -1.03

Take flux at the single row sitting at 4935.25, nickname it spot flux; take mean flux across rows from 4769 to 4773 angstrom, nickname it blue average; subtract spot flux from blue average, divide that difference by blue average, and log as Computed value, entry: -0.03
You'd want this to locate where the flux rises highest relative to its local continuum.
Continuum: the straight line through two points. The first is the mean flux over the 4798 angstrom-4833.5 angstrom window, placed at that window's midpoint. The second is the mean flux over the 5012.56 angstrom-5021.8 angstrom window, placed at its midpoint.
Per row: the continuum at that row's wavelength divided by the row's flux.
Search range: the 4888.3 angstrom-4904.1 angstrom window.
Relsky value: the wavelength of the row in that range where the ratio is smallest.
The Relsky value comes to 4896.76 angstrom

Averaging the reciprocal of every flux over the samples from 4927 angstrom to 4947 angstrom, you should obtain 0.139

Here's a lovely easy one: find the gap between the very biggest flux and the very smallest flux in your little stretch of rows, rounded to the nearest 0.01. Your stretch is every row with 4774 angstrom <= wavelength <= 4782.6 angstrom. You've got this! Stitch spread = 0.69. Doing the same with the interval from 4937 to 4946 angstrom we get 0.51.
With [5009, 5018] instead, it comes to 0.98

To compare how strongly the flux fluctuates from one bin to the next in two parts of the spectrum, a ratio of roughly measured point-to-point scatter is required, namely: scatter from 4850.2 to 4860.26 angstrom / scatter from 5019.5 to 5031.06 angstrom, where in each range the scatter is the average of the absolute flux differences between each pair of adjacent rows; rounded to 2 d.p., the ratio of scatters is 2.43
